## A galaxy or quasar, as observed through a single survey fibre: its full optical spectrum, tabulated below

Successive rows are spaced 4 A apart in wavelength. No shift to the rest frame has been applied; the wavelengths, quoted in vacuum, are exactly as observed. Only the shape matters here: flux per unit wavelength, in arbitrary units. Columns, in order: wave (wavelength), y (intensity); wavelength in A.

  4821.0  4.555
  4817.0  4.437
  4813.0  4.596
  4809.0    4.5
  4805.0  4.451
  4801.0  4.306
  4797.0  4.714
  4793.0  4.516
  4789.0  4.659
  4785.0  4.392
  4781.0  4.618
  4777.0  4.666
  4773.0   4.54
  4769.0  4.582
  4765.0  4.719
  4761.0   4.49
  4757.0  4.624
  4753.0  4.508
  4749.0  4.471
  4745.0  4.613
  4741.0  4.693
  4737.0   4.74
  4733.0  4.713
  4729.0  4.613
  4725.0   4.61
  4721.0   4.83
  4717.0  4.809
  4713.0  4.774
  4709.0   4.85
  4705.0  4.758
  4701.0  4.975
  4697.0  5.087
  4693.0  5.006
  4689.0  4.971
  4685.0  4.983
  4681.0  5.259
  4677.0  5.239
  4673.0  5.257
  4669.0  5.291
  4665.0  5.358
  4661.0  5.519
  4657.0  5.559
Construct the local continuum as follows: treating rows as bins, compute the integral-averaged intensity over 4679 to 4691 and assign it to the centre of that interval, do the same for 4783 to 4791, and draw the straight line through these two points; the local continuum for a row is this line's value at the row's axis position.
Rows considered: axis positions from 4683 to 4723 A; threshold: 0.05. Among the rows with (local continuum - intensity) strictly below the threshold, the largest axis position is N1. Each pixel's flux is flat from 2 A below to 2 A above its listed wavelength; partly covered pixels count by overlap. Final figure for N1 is 4721.0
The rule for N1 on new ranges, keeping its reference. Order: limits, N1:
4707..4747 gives 4721.0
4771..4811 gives 4809.0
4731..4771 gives 4769.0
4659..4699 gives 4697.0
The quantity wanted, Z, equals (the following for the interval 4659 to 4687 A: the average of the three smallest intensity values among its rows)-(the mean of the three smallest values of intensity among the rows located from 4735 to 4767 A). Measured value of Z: 0.7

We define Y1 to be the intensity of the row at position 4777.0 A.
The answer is 4.666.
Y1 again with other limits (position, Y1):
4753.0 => 4.508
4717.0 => 4.809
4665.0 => 5.358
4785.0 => 4.392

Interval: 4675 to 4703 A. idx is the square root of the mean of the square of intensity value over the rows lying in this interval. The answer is 5.08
